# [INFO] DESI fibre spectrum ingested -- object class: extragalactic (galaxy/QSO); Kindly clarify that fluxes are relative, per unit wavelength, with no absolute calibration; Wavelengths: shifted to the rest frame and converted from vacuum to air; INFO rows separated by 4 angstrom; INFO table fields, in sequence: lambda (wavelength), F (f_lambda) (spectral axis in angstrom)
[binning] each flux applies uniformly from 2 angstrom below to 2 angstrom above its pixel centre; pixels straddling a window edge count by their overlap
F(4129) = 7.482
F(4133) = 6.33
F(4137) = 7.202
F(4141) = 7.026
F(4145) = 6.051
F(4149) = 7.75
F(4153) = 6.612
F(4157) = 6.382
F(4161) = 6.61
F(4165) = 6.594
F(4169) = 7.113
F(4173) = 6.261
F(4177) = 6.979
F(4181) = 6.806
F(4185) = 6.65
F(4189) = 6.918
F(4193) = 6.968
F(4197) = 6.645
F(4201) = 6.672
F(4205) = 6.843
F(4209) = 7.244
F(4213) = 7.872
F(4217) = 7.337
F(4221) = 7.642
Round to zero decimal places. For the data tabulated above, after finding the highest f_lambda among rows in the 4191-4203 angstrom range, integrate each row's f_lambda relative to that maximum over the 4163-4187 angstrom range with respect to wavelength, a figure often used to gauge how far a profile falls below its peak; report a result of -6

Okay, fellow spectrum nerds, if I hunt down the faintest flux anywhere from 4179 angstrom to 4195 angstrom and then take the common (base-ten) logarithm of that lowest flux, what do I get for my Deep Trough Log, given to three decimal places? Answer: 0.823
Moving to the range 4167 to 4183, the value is 0.797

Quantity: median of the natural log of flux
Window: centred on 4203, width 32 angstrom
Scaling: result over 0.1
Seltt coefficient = 19.4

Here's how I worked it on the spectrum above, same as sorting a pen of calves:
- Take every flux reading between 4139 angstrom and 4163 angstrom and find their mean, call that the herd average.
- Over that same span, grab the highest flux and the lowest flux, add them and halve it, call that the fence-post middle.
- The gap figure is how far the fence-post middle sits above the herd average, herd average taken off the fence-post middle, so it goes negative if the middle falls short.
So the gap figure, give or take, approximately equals 0.16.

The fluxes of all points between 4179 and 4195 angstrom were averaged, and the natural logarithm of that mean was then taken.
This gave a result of 1.92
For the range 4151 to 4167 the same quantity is 1.88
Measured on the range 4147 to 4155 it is 1.97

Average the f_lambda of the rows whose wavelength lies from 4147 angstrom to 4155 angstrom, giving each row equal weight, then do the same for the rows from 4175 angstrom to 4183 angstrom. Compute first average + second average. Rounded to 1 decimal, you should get 14.1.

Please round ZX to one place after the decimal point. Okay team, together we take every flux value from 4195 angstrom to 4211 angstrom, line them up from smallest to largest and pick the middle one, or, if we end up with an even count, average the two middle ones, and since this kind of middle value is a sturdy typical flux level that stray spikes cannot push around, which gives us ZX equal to 6.8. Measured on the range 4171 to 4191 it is 6.8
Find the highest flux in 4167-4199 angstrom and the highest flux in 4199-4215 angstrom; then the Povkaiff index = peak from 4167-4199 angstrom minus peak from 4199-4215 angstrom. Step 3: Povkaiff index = -0.8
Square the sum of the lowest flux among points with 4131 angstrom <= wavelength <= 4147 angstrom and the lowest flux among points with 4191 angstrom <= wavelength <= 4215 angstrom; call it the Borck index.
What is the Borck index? 161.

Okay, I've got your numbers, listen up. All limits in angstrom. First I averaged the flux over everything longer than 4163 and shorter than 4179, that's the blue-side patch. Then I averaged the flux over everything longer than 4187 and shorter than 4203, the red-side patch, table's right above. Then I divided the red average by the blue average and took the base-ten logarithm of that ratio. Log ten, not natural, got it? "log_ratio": 0.00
